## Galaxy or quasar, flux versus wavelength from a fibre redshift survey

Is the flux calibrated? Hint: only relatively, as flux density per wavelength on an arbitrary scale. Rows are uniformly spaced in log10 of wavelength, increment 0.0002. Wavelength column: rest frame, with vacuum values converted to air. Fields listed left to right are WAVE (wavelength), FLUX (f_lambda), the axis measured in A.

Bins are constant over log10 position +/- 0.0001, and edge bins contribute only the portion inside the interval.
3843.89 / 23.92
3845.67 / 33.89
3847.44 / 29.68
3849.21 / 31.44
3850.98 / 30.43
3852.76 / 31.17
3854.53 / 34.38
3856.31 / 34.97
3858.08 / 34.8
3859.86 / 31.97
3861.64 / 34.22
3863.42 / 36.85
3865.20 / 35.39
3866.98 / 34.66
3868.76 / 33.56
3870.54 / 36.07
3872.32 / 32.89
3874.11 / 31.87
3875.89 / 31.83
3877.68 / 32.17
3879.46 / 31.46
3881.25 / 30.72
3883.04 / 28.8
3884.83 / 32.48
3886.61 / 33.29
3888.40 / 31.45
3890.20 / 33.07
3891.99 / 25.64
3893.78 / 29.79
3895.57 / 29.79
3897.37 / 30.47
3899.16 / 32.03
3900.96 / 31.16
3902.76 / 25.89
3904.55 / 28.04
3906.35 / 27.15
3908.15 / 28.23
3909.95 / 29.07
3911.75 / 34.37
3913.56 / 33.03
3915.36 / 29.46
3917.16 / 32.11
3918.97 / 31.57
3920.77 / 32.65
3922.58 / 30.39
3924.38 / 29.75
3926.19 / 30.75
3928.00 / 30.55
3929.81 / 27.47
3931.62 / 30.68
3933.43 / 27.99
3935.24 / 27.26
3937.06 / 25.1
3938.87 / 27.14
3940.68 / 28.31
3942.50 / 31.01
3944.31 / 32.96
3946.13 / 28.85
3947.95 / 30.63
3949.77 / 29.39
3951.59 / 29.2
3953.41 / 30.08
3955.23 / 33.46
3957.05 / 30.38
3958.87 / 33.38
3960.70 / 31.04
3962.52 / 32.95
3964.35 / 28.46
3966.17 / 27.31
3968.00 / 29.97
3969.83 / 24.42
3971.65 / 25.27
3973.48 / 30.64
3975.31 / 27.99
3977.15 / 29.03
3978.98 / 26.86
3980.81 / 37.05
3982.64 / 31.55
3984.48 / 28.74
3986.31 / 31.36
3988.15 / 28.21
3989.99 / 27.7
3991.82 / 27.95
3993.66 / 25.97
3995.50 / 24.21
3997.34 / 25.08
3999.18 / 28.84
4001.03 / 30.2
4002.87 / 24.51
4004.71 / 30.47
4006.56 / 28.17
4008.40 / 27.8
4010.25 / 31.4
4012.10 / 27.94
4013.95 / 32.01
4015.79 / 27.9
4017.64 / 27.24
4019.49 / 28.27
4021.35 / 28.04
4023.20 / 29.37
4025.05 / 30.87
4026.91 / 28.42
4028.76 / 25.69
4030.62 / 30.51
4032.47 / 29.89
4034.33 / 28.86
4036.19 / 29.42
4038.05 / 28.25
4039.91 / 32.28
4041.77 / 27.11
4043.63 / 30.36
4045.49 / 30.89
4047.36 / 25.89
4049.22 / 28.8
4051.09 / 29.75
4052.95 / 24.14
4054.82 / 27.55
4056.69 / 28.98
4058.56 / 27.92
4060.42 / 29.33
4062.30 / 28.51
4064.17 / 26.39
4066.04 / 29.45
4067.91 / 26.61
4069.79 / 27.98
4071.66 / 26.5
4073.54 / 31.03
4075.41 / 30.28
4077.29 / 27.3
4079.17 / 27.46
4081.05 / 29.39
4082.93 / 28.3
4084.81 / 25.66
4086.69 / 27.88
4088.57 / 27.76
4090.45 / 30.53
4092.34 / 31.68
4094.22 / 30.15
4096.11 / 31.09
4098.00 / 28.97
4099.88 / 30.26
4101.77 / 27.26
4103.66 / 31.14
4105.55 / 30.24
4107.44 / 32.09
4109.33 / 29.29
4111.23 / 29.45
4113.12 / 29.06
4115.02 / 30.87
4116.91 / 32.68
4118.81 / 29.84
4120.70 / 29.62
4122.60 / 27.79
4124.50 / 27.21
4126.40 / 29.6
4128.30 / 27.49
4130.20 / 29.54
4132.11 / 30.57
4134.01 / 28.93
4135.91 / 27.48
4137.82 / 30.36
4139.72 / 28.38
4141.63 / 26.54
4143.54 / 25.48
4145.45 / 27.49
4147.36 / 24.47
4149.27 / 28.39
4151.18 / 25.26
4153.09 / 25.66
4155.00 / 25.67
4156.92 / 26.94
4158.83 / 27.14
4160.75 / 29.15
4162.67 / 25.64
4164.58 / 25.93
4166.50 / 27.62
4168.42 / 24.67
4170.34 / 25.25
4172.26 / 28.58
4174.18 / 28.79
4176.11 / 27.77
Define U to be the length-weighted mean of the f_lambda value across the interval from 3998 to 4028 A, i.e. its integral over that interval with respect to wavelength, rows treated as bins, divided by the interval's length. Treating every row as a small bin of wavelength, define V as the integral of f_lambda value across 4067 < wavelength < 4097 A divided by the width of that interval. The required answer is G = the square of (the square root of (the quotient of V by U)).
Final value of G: 1.00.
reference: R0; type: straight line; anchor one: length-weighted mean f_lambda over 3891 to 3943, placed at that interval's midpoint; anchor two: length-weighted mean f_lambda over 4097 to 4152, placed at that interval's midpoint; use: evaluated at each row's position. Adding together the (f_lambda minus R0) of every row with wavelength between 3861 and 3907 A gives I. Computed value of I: 50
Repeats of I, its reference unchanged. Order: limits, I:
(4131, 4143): 0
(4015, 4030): -8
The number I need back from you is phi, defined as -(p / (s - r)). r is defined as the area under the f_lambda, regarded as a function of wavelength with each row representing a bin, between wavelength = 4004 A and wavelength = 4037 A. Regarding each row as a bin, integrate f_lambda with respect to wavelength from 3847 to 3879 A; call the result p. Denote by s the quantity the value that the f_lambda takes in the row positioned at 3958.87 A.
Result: 1.15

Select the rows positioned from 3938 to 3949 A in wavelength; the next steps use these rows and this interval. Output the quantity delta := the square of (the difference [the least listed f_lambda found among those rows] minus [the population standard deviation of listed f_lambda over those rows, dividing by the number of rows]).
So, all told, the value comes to 636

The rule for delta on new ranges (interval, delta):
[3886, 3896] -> 532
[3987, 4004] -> 494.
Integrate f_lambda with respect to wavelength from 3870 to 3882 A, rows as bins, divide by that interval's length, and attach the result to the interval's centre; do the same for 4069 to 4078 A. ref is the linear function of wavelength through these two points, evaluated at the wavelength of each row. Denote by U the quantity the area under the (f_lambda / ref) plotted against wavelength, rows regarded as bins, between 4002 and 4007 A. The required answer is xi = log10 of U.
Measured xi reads 0.66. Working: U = 5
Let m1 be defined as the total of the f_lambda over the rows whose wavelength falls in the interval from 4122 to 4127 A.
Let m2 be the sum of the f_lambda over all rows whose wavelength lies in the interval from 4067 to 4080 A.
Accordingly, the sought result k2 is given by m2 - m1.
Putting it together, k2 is 113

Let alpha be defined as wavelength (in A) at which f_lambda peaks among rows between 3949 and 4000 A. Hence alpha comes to 3980.81 A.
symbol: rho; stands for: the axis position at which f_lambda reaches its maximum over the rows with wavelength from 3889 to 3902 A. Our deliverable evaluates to 3890.20 A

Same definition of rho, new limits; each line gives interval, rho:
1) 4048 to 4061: 4051.09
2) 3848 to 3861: 3856.31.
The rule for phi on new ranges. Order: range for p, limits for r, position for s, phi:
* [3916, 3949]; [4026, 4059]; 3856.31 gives 1.08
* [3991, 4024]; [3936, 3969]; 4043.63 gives 0.97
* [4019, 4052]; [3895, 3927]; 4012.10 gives 1.02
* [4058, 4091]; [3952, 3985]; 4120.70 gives 0.97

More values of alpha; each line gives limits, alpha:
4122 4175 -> 4132.11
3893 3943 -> 3911.75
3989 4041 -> 4039.91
